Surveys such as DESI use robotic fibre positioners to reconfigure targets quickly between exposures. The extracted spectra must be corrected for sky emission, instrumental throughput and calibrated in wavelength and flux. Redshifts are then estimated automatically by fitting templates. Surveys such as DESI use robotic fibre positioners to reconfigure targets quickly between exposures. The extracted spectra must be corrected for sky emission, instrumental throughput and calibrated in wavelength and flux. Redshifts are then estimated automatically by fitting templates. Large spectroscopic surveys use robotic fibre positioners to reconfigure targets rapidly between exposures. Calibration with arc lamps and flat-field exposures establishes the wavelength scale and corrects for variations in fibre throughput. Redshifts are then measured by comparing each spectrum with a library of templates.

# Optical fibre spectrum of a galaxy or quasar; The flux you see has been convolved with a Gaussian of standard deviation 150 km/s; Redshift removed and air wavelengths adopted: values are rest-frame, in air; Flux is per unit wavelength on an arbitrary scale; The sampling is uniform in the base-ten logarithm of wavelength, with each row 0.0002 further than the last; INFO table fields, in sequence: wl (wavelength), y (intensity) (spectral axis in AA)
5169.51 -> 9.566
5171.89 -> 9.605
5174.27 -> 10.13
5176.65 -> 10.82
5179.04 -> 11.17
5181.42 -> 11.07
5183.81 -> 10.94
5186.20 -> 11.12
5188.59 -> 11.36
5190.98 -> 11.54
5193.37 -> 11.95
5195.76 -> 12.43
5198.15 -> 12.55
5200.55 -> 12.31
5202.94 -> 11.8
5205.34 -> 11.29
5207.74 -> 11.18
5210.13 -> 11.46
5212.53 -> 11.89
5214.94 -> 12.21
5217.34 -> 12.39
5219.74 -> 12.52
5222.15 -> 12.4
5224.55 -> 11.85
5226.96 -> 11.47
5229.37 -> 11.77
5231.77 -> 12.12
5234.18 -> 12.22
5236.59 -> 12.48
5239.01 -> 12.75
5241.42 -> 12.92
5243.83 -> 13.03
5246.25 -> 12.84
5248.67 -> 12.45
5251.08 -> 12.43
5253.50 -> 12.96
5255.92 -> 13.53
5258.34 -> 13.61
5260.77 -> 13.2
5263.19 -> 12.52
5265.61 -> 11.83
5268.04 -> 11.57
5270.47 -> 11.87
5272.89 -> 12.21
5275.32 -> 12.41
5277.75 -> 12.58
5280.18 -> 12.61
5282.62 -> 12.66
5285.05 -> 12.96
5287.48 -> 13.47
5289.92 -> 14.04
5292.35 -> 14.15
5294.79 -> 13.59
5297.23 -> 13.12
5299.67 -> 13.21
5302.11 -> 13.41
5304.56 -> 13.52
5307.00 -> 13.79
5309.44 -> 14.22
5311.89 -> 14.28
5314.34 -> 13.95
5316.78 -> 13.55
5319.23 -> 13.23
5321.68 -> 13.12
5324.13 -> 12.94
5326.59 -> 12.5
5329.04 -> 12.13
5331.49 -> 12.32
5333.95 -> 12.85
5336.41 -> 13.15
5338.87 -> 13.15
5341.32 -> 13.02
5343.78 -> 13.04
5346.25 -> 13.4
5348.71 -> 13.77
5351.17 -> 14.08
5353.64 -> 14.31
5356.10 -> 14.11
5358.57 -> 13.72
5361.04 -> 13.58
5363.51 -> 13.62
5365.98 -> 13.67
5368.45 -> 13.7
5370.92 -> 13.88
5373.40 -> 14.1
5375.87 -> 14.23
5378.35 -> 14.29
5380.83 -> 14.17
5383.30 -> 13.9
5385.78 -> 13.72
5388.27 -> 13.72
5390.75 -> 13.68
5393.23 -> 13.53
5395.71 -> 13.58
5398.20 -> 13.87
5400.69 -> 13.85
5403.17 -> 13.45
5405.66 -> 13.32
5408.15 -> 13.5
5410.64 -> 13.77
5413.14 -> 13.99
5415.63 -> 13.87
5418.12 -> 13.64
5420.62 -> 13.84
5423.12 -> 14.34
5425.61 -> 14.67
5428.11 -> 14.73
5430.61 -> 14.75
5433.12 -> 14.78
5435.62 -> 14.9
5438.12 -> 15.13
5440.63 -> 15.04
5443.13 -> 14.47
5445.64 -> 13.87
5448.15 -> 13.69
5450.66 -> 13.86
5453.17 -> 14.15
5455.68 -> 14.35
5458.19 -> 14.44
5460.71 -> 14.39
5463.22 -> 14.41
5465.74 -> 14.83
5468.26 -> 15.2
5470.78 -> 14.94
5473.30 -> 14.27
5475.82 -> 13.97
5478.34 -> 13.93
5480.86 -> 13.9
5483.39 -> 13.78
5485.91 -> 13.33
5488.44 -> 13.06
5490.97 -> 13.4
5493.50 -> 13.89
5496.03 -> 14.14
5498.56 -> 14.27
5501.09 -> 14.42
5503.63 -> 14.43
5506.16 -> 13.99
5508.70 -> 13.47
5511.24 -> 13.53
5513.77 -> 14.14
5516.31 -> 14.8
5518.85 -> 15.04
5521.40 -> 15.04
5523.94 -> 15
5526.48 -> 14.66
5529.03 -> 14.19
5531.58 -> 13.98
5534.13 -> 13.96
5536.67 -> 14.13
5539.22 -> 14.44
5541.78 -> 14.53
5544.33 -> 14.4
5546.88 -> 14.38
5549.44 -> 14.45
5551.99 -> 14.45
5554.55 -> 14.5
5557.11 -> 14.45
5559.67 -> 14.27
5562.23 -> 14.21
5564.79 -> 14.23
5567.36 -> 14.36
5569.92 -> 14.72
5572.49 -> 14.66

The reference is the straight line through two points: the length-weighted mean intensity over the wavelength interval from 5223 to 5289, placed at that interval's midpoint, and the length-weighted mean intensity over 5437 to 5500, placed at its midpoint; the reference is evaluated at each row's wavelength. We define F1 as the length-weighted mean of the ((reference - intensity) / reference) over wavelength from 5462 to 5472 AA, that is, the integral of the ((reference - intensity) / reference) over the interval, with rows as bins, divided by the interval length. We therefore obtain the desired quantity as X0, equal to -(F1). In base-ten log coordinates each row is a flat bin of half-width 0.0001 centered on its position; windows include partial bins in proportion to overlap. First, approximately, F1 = -0.05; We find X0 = 0.05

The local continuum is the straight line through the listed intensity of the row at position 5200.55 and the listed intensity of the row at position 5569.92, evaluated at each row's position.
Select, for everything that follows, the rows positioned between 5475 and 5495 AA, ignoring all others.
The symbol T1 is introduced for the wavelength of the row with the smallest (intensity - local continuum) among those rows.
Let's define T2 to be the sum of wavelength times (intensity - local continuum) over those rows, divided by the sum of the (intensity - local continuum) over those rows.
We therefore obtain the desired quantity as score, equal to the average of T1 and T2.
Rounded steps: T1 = 5488.44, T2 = 5487.0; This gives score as 5487.7 AA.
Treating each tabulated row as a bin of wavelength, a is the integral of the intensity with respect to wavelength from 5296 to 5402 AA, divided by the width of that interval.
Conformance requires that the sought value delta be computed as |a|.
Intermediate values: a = 13.6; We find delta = 13.6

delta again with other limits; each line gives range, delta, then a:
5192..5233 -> 12.0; 12.0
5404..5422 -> 13.7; 13.7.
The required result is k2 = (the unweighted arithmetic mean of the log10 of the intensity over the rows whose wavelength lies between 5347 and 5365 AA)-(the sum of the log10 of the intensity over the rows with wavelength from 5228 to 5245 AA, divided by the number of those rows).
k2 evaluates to 0.05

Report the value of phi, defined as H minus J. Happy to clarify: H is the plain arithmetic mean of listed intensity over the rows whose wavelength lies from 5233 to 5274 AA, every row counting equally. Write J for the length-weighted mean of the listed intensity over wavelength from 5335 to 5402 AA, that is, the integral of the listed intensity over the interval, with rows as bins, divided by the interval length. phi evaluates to -1.1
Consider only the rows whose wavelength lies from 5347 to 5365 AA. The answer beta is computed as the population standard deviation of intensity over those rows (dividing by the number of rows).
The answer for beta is 0.26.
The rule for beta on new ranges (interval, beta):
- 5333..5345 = 0.11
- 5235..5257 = 0.33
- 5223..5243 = 0.47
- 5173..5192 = 0.40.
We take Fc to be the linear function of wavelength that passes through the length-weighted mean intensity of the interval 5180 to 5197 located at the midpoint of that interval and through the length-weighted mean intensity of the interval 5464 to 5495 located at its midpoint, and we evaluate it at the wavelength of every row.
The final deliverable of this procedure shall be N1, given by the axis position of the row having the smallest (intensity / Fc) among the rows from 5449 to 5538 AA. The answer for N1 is 5488.44 AA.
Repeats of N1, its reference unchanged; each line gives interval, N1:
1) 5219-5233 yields 5226.96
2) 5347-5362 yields 5361.04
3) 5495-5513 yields 5508.70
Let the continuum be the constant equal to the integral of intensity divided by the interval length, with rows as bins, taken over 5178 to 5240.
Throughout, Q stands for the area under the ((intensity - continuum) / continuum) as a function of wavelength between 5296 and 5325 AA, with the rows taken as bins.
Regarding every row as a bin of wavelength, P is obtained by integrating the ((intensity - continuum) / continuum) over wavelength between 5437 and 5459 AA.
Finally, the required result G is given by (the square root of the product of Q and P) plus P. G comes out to 9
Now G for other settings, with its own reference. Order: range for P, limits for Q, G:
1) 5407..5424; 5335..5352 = 5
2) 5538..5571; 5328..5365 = 13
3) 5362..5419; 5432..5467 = 18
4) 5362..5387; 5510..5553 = 11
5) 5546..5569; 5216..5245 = 7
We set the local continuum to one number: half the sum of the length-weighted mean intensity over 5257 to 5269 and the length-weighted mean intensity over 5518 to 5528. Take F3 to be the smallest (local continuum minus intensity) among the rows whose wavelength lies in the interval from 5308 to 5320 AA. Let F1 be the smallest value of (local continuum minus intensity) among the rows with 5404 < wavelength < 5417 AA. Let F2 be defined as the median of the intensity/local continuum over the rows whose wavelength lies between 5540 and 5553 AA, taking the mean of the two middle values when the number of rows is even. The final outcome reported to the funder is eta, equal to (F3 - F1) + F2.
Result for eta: 0.8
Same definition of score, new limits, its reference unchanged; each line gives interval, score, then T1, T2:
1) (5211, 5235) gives 5226.3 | 5226.96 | 5225.6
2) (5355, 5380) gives 5364.9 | 5361.04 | 5368.7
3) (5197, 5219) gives 5208.2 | 5207.74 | 5208.6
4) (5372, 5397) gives 5386.2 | 5393.23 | 5379.1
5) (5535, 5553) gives 5540.1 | 5536.67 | 5543.5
